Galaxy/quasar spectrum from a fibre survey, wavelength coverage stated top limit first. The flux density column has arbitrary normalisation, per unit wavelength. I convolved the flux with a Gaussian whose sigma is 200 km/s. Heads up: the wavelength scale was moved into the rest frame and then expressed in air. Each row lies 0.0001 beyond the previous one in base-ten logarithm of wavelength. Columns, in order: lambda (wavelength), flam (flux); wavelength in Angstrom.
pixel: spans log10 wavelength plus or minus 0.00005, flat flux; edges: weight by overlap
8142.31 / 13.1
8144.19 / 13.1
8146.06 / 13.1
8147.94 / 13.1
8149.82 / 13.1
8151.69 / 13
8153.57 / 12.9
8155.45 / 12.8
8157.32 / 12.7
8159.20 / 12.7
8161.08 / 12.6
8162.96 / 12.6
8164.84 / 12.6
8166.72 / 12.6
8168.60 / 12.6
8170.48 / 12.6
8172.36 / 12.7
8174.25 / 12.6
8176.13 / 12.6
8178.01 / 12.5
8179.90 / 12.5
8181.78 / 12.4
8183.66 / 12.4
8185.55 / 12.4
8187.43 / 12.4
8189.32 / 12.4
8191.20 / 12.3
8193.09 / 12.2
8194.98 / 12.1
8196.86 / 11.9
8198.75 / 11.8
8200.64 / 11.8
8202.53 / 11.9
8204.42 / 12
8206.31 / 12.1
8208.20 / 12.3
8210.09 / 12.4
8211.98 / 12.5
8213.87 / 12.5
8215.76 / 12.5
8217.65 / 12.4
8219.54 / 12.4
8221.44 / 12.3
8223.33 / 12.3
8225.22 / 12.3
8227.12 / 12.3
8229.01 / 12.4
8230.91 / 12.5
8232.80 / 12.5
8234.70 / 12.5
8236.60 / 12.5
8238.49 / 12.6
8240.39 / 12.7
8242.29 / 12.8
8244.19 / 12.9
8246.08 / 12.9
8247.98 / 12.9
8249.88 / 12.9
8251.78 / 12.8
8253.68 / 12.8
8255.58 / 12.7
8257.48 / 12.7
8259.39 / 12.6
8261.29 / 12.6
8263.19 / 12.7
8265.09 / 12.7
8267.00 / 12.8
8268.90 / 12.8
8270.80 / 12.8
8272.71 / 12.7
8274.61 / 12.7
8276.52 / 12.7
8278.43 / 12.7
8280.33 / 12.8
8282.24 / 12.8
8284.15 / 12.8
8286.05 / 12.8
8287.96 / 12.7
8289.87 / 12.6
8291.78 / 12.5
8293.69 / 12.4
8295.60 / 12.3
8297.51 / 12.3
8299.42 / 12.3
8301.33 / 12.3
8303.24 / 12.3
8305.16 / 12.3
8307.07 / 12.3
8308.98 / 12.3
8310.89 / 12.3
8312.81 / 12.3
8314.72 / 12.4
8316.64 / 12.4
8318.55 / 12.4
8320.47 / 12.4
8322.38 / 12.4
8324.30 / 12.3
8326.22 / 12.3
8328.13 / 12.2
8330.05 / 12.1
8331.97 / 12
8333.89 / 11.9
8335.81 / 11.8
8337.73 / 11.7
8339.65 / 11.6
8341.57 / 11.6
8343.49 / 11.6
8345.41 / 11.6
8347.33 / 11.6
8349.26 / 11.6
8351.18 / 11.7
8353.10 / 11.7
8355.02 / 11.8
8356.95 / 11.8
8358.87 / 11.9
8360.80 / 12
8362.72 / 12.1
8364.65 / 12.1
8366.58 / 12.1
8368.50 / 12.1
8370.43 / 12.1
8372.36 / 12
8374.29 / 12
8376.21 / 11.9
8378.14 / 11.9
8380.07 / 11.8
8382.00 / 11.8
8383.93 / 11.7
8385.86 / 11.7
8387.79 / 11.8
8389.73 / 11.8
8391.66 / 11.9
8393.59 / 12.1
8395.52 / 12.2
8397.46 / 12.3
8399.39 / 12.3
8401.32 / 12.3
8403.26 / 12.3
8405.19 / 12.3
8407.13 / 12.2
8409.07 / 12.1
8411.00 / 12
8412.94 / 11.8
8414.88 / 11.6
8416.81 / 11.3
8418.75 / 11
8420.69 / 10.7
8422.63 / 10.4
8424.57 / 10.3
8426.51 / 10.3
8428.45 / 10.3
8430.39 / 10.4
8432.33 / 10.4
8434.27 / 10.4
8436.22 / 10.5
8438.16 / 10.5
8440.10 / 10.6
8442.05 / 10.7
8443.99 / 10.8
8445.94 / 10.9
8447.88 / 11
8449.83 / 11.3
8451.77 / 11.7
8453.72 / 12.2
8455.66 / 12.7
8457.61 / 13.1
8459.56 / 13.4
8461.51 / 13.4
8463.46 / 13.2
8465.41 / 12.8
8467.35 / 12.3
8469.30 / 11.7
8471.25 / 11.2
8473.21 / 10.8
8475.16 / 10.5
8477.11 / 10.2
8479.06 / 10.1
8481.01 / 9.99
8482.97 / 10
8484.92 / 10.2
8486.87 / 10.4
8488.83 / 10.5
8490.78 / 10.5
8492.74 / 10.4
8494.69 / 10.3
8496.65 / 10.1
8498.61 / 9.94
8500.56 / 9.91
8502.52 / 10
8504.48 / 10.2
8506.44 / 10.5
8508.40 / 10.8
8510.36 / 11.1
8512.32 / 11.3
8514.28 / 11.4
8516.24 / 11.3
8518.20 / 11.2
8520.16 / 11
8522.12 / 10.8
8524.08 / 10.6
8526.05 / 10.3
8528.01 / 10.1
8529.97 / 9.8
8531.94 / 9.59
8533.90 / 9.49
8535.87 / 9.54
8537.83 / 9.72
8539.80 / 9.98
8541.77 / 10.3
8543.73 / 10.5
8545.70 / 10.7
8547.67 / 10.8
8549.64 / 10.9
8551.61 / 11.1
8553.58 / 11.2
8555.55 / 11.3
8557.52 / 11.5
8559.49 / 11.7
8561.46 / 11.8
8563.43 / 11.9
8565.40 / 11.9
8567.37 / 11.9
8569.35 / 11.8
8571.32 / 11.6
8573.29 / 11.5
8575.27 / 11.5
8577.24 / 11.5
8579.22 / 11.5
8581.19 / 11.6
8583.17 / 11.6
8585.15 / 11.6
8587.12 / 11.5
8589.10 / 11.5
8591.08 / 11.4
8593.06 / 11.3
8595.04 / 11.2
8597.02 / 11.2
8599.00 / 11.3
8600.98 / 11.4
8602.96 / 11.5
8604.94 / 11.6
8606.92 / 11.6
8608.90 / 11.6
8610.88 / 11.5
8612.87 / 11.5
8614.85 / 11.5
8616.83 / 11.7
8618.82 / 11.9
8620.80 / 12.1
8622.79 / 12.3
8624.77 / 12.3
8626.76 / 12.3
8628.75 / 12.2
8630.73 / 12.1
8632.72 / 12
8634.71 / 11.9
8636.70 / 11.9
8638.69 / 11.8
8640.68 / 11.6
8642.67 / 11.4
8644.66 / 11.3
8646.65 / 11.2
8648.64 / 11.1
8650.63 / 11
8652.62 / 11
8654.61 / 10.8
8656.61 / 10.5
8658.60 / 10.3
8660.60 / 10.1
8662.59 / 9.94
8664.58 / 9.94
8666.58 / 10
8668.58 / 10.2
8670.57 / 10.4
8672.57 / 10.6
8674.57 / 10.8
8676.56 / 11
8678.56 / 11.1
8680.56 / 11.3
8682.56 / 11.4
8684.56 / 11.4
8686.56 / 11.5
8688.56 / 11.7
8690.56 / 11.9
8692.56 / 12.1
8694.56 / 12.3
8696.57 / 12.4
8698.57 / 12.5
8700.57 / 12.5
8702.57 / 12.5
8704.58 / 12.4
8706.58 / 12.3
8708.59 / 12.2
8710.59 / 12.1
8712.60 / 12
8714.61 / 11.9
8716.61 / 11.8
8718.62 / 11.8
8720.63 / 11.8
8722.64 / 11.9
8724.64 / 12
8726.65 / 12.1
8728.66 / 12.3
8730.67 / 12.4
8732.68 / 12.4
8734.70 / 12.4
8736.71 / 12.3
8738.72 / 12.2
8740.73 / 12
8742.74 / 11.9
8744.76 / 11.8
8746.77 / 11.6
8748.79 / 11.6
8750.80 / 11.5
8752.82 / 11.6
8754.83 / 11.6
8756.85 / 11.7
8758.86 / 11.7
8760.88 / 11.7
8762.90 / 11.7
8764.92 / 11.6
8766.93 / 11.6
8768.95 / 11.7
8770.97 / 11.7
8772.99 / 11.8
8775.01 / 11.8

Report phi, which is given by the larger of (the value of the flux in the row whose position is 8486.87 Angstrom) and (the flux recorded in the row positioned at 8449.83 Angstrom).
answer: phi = 11.3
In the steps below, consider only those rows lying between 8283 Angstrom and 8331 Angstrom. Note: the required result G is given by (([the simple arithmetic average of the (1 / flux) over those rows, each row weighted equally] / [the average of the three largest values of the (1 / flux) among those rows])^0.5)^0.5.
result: 0.996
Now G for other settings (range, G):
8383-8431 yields 0.972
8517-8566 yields 0.973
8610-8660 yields 0.977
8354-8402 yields 0.995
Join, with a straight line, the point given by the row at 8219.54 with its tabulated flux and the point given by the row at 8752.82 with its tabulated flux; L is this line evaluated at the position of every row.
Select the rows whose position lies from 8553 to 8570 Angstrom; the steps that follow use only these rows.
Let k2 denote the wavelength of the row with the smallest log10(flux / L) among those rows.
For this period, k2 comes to 8553.58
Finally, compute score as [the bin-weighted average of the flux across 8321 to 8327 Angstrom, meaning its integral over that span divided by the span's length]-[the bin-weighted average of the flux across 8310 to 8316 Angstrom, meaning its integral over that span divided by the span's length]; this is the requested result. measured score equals 0.0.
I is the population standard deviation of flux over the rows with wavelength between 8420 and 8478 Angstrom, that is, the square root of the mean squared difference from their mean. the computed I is 1.05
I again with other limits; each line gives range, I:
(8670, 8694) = 0.49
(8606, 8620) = 0.14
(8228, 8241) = 0.09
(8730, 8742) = 0.15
